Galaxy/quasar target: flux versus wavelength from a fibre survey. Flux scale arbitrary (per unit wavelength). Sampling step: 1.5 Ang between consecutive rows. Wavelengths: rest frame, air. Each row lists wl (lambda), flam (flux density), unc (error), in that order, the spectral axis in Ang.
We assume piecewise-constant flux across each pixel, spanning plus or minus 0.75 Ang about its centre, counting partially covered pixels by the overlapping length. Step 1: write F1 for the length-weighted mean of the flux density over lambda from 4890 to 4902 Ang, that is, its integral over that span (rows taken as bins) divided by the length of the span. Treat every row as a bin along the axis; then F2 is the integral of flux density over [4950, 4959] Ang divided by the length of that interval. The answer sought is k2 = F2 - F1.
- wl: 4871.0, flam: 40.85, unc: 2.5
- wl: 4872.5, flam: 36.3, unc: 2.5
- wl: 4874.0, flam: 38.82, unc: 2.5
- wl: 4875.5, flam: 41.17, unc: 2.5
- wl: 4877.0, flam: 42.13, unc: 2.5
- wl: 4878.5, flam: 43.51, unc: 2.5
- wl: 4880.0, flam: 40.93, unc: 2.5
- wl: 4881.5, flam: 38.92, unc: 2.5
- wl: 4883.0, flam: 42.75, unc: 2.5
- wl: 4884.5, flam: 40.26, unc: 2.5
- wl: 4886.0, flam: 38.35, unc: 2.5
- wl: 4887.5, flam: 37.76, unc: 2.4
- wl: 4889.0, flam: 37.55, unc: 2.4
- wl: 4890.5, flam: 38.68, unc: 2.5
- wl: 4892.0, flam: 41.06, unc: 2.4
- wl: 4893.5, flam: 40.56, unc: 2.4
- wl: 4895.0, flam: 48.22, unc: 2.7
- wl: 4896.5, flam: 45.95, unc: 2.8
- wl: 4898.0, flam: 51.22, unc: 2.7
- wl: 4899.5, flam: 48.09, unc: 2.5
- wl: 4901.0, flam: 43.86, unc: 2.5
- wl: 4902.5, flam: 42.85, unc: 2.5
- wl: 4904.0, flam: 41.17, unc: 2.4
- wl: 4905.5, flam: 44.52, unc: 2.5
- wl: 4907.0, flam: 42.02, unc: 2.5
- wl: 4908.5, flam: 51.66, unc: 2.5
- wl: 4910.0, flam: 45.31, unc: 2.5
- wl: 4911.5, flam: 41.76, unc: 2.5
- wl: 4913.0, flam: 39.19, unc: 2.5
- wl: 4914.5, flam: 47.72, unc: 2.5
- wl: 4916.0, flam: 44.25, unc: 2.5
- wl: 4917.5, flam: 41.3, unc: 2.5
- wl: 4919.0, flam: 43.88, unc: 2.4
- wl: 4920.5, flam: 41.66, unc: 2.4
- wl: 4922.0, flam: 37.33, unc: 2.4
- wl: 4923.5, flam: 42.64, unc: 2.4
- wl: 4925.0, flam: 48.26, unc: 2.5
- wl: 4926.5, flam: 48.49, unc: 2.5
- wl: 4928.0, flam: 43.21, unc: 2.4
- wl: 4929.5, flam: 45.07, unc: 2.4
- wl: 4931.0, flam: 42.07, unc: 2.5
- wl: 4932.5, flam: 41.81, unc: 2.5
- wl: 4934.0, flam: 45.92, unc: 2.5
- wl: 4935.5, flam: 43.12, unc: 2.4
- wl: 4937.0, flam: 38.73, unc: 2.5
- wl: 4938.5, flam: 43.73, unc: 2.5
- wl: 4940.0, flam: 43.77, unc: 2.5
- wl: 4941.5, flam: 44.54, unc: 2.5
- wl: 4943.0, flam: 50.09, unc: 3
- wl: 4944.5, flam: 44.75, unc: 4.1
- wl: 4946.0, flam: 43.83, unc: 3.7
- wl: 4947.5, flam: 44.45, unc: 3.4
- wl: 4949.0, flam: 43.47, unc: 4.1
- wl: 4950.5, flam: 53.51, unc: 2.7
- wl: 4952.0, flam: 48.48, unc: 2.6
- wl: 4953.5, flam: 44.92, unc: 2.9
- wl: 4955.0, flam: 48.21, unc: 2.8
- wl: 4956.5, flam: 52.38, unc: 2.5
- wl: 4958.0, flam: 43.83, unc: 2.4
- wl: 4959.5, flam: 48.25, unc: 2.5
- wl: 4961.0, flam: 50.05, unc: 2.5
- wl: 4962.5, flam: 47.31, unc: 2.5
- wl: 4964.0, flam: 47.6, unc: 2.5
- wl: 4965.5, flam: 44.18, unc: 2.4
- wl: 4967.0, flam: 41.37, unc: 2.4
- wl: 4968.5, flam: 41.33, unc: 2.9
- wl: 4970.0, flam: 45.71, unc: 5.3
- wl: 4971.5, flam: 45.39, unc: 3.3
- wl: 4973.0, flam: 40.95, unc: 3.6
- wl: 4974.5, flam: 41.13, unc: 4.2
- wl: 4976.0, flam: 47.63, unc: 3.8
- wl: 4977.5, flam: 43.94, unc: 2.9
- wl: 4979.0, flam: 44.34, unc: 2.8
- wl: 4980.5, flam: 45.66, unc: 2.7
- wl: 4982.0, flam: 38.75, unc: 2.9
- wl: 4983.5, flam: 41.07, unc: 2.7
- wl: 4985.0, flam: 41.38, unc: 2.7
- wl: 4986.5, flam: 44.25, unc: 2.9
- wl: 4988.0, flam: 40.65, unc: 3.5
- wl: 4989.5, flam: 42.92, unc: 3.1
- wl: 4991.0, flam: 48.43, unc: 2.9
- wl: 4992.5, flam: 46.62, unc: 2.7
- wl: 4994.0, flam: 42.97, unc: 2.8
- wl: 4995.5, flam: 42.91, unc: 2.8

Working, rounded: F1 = 44.8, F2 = 48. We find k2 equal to 3.6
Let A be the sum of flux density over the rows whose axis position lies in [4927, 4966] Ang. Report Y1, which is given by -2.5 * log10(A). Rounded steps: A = 1187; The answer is -7.7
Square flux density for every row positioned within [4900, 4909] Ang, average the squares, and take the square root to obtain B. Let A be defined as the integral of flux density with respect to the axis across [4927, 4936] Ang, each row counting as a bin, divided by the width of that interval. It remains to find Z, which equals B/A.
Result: 1.02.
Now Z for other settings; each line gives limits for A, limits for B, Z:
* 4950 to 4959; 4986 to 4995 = 0.92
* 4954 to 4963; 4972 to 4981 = 0.91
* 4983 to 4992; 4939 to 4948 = 1.05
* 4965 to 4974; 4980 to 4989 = 0.98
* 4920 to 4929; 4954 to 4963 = 1.11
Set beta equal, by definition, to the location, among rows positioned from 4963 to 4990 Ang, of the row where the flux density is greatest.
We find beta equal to 4976.0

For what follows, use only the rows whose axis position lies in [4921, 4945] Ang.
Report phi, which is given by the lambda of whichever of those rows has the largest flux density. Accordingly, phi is 4943.0 Ang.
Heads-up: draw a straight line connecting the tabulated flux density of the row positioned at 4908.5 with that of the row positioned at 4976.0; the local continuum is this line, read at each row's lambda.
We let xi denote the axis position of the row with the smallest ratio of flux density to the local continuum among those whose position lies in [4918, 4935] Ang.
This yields 4922.0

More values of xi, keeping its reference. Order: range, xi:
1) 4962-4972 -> 4967.0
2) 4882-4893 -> 4889.0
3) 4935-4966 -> 4937.0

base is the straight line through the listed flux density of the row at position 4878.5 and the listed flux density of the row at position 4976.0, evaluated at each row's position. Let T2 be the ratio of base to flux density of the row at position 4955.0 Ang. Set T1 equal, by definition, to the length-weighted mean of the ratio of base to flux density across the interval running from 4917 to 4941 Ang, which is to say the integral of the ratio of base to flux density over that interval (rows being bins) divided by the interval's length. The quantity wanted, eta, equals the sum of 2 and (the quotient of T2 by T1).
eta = 2.91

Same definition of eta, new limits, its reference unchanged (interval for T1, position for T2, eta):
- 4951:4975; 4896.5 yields 2.93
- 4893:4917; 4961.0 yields 2.94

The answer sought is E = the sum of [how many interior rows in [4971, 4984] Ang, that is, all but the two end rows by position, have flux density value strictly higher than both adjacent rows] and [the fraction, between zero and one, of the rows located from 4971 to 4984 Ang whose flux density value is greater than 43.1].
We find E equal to 2.56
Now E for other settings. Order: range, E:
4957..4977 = 3.69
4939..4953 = 4.00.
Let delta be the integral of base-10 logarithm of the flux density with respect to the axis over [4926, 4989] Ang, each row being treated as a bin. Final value 104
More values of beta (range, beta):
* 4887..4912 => 4908.5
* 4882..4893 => 4883.0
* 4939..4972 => 4950.5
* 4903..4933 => 4908.5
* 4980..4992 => 4991.0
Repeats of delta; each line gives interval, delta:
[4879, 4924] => 73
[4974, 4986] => 20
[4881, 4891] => 16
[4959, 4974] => 25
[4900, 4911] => 18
